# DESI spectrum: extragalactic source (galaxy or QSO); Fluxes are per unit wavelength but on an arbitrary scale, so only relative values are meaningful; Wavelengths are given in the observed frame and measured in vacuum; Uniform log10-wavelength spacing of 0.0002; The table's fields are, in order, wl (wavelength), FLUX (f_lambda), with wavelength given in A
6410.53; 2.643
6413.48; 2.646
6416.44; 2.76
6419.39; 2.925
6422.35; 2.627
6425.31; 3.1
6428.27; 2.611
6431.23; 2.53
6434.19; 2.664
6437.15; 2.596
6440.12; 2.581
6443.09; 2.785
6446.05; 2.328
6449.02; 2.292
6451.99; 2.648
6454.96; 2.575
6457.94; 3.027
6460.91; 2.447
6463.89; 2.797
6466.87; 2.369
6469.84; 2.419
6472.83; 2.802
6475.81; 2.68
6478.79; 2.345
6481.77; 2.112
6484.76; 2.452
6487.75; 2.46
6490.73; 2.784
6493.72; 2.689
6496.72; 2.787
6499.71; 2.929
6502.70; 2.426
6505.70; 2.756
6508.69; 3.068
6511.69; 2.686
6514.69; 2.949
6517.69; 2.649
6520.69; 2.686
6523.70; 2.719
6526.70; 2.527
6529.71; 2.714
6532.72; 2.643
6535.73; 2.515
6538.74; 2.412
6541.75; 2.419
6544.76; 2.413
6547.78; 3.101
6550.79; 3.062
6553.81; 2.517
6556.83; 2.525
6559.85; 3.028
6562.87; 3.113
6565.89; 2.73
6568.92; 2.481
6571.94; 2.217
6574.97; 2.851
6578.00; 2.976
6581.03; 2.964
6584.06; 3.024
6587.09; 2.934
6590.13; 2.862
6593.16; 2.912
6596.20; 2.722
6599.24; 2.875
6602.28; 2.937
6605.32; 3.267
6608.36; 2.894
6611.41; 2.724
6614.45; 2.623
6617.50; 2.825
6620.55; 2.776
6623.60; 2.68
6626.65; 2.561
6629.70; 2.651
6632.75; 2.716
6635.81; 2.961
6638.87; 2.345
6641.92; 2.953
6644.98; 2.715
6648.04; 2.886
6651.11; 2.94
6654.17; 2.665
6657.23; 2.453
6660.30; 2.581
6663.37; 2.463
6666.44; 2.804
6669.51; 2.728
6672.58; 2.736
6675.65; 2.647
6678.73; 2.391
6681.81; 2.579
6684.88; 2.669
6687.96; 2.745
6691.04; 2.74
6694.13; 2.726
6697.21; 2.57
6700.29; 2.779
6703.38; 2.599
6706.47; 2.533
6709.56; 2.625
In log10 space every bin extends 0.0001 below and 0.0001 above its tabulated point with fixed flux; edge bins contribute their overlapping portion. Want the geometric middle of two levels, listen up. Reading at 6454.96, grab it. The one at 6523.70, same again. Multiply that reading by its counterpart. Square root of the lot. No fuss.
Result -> 2.65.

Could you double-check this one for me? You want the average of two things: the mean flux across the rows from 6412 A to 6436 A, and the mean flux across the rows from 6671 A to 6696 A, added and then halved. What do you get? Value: 2.69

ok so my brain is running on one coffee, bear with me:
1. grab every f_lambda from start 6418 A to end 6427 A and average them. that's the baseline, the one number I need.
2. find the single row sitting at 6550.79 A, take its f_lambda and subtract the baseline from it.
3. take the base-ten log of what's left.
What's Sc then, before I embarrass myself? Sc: -0.7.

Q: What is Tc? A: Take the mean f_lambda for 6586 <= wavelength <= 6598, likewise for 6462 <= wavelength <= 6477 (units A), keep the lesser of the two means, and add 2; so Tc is 4.61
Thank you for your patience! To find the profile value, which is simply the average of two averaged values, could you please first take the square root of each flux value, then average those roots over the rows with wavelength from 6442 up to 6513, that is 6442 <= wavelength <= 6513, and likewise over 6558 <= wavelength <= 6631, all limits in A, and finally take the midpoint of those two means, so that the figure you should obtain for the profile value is 1.65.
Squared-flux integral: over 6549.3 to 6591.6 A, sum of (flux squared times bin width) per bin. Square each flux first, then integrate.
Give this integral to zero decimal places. 336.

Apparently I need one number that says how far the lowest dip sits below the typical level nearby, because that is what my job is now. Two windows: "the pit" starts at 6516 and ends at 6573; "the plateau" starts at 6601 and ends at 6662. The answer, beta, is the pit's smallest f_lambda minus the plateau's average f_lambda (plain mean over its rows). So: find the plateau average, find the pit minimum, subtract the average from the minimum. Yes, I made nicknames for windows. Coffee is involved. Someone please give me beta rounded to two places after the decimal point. -0.54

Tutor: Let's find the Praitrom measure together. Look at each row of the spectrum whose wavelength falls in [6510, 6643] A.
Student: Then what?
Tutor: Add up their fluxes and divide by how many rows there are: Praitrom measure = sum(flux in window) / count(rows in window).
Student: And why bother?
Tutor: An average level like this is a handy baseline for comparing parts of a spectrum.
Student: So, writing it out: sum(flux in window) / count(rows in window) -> 2.75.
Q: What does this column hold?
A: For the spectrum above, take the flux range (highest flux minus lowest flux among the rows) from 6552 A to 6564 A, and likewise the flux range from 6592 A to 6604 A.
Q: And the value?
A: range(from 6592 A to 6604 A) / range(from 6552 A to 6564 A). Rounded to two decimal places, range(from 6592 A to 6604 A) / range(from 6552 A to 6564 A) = 0.36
